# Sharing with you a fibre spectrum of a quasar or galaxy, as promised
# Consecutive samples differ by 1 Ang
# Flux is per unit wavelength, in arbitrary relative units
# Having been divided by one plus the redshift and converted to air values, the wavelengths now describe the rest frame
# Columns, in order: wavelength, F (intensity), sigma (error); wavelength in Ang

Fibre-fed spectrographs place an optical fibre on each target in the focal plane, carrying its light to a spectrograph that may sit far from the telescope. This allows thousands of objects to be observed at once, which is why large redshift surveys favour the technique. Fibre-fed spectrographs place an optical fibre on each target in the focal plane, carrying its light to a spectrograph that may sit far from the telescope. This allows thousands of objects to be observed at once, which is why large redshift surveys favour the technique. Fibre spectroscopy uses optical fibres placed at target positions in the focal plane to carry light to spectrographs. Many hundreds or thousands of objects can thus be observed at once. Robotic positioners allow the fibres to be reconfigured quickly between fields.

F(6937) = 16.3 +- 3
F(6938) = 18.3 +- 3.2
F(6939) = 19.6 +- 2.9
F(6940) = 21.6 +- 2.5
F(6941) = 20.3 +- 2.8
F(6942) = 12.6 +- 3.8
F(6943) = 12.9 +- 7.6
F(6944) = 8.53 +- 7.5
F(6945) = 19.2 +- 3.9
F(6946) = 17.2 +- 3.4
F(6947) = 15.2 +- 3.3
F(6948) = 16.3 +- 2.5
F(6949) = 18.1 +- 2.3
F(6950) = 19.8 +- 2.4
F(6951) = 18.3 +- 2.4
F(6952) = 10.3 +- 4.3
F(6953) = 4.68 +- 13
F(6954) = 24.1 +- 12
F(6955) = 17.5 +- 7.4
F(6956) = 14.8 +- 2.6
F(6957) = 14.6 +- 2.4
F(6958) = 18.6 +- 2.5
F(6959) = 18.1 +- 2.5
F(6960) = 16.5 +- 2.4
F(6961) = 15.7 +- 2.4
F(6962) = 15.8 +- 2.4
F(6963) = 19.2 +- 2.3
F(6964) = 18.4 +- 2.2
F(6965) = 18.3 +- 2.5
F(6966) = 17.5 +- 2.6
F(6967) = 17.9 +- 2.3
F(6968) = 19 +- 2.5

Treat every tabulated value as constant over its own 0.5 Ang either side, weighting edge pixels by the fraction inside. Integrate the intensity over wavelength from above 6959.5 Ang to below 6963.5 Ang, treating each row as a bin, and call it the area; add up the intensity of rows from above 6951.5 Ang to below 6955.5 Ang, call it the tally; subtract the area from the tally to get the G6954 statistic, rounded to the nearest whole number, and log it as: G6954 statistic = -11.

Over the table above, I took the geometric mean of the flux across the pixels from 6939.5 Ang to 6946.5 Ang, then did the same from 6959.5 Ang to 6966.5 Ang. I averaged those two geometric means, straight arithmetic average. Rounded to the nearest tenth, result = 16.3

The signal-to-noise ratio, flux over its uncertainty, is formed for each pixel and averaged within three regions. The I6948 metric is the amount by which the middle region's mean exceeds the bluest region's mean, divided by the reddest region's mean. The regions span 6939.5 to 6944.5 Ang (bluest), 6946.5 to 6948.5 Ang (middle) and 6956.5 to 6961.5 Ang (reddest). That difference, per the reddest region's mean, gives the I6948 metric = 0.17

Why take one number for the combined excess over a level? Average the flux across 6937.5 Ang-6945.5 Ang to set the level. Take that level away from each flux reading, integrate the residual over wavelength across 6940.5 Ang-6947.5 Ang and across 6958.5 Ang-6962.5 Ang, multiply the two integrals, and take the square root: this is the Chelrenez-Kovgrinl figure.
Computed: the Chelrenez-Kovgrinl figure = 2.1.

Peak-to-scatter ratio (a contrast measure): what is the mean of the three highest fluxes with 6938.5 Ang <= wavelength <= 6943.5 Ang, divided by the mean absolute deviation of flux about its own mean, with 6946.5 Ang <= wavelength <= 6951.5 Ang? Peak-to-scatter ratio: 14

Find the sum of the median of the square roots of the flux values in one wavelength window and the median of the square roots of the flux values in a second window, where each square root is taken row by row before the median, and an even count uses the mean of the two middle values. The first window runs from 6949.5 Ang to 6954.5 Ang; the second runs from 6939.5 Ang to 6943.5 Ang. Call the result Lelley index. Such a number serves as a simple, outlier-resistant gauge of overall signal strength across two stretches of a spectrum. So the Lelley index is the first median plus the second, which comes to 8.33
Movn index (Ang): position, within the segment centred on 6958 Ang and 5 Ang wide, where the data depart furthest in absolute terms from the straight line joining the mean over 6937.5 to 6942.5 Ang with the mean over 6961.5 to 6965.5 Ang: 6957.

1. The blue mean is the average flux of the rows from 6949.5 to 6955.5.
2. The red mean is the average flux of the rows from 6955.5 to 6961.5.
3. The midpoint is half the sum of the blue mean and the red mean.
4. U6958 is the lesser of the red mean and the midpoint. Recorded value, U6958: 16.1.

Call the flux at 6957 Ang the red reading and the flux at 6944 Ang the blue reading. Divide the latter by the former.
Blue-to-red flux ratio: 0.6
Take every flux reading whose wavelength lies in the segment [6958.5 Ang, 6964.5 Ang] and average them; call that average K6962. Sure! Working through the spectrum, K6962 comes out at 17.3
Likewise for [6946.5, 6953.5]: 14.7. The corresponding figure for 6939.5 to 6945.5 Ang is 15.9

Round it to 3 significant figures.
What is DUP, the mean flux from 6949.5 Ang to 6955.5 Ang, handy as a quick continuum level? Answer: 15.8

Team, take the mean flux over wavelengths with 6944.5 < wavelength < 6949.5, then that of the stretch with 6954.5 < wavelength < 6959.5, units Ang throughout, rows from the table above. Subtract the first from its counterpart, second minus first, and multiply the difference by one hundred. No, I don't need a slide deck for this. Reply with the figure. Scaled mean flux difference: -48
